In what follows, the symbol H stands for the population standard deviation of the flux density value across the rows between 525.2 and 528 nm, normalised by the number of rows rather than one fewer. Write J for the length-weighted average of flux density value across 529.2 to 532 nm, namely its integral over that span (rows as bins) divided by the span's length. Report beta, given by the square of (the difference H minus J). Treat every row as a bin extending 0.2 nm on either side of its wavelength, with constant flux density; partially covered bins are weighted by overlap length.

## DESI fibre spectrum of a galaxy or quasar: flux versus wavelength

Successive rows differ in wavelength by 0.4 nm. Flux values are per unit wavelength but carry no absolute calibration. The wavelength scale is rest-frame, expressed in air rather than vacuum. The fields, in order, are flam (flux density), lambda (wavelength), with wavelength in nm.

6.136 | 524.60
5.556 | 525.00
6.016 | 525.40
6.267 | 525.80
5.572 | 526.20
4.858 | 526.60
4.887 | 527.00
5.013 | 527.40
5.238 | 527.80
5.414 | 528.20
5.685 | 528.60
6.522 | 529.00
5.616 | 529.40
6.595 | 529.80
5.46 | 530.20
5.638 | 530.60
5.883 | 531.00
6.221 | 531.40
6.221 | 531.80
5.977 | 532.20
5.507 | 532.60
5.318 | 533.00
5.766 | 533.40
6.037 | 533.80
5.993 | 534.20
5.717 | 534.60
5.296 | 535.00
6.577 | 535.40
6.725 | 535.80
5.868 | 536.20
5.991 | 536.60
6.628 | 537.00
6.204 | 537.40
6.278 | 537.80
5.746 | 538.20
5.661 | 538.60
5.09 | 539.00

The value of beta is 29.5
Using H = 0.52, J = 5.95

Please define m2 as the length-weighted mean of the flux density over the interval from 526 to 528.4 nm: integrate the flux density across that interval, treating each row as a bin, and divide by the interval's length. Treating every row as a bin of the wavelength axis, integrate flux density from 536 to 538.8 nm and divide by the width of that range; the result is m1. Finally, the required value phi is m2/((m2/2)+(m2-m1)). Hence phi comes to 3.05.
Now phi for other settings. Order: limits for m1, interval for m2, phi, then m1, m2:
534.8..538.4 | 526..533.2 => 2.43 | 6.15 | 5.6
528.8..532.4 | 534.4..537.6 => 1.93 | 6.01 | 6.1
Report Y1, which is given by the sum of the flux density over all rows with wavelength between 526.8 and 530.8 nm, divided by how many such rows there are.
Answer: 5.6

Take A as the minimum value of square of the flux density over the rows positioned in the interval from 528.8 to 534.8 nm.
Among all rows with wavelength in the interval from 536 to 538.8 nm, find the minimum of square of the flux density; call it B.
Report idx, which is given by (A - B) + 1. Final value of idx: -3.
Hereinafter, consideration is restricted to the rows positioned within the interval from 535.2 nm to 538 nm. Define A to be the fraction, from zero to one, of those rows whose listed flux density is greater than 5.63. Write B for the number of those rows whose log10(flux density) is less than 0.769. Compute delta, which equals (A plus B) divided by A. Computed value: 2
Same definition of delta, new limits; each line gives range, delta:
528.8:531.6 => 5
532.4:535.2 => 10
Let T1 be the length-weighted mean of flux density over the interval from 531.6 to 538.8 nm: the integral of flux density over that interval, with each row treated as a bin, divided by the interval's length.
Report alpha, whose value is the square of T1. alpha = 36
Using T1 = 5.97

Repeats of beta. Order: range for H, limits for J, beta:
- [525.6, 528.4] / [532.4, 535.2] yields 27.1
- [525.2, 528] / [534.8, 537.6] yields 32.1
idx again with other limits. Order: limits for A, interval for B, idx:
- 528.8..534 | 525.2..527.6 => 6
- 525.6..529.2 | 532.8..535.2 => -3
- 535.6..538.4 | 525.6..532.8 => 10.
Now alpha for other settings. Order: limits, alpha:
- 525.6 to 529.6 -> 30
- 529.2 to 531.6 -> 35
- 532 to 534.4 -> 33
